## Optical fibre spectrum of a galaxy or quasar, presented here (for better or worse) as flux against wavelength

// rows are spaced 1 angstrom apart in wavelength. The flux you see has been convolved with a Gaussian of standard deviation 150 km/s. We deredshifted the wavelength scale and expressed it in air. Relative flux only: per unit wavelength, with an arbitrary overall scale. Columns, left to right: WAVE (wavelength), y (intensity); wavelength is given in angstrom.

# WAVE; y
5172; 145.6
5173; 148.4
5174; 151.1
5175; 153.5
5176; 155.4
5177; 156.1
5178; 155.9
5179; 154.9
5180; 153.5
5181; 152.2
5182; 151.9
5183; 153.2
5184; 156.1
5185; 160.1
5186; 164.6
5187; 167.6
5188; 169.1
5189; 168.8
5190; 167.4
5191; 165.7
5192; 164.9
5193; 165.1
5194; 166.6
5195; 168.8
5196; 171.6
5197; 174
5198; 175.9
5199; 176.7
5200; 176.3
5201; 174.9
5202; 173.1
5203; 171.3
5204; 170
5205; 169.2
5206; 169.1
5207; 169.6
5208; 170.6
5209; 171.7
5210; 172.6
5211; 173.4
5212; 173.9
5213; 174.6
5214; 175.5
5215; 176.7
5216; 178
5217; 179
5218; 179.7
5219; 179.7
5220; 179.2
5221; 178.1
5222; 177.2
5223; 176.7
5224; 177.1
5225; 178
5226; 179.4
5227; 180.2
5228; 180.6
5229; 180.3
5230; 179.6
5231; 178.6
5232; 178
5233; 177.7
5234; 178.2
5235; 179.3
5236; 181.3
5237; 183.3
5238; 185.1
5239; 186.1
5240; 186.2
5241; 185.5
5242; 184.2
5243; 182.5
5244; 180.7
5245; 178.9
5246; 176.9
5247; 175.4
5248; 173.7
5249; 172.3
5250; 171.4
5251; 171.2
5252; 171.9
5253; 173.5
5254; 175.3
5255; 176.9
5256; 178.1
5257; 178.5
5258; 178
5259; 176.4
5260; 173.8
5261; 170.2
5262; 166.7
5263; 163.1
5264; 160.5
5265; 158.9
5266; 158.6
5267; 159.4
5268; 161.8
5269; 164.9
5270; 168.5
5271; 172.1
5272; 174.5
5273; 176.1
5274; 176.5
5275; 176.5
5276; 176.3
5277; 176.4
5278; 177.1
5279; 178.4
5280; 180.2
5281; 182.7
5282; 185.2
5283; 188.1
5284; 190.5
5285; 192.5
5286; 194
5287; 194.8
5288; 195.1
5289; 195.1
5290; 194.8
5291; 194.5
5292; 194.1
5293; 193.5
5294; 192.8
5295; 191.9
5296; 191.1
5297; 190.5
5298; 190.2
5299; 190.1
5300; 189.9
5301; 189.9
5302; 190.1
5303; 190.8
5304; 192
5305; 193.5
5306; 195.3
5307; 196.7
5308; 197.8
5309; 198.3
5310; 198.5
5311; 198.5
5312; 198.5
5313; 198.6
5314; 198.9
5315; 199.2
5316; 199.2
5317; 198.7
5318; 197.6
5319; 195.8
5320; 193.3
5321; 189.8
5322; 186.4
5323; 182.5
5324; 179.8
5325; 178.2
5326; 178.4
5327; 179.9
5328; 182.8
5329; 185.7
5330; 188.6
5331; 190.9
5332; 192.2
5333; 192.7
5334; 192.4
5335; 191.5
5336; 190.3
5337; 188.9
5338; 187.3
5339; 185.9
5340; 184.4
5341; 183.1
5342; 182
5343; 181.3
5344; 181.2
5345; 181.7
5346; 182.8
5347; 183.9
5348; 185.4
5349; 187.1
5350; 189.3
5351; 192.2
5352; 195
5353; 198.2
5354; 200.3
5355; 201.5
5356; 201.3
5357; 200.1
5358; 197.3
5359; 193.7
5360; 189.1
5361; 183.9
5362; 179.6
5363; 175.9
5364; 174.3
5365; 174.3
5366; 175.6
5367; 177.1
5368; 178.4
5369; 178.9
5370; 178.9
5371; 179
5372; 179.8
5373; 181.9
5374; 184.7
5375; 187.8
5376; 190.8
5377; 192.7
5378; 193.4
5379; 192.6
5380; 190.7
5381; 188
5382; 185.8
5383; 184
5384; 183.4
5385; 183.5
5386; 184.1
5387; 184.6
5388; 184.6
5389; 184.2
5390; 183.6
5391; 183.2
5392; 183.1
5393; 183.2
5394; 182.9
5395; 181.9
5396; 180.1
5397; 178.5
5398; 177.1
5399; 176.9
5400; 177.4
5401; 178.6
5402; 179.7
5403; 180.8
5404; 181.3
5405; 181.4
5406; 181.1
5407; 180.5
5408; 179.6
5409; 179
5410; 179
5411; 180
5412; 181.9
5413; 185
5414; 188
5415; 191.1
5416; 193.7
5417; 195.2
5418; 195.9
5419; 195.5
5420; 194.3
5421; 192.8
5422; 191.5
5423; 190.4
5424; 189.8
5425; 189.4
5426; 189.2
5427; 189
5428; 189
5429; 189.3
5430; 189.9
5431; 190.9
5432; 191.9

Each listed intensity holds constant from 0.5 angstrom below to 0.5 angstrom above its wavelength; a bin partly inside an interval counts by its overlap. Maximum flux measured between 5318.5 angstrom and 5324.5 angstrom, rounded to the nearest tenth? 195.8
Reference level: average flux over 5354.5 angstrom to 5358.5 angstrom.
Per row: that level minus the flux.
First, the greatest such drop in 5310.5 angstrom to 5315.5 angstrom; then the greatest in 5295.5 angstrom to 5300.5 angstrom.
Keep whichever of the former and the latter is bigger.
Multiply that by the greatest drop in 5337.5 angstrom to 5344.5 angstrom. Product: 191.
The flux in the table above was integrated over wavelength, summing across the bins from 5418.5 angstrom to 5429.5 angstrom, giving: 2100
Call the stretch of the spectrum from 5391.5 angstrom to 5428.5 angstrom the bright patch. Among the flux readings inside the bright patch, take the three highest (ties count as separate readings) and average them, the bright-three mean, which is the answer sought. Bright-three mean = 196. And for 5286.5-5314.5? 199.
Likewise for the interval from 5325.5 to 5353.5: 195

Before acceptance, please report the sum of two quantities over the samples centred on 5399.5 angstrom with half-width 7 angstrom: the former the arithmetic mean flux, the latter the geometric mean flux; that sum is 360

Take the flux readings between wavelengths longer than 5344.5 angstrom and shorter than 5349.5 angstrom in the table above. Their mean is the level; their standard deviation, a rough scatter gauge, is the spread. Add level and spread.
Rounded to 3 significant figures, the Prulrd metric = 186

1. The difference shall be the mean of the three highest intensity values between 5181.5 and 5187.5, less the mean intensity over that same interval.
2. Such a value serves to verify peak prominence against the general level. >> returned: 5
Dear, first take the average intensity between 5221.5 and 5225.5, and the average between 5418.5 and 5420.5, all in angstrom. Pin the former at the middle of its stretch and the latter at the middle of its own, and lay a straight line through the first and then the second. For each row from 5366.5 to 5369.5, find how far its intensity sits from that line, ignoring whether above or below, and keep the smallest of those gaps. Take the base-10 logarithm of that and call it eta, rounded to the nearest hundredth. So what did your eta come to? 1.06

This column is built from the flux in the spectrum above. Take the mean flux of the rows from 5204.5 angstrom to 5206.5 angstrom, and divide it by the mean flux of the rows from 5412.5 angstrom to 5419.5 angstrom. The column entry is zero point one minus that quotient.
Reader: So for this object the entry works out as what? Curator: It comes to -0.781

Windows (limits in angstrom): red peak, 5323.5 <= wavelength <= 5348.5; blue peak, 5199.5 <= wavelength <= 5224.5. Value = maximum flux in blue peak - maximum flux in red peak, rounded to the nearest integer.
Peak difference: -13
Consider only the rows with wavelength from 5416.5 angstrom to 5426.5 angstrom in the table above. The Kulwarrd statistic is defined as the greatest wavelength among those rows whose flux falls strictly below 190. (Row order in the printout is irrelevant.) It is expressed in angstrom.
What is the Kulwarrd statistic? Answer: 5426 angstrom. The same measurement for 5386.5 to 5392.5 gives 5392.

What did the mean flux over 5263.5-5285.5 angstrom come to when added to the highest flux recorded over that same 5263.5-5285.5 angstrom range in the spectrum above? 367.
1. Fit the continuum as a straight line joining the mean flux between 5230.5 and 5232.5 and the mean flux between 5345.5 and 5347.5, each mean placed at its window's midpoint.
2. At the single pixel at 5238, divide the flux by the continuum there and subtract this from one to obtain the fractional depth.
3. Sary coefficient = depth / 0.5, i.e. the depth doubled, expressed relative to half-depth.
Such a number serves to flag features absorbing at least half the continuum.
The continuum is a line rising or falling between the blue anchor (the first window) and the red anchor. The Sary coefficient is -0.07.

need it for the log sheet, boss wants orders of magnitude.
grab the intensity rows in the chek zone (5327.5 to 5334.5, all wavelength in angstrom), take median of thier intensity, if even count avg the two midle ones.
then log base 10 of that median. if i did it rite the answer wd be 2.28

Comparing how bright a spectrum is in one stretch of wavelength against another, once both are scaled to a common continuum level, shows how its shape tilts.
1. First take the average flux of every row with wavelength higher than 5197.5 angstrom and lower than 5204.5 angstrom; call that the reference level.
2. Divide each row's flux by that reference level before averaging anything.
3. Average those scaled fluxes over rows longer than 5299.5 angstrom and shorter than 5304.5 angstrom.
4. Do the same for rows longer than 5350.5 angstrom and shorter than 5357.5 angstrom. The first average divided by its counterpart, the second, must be 0.96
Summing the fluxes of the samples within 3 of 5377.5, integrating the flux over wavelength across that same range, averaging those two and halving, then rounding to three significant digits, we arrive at 574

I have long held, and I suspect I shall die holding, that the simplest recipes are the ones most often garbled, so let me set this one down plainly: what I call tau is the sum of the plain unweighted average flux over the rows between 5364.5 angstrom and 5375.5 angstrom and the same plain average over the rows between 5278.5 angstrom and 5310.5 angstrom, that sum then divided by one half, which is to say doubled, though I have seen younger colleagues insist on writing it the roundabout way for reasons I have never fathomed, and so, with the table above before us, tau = 743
